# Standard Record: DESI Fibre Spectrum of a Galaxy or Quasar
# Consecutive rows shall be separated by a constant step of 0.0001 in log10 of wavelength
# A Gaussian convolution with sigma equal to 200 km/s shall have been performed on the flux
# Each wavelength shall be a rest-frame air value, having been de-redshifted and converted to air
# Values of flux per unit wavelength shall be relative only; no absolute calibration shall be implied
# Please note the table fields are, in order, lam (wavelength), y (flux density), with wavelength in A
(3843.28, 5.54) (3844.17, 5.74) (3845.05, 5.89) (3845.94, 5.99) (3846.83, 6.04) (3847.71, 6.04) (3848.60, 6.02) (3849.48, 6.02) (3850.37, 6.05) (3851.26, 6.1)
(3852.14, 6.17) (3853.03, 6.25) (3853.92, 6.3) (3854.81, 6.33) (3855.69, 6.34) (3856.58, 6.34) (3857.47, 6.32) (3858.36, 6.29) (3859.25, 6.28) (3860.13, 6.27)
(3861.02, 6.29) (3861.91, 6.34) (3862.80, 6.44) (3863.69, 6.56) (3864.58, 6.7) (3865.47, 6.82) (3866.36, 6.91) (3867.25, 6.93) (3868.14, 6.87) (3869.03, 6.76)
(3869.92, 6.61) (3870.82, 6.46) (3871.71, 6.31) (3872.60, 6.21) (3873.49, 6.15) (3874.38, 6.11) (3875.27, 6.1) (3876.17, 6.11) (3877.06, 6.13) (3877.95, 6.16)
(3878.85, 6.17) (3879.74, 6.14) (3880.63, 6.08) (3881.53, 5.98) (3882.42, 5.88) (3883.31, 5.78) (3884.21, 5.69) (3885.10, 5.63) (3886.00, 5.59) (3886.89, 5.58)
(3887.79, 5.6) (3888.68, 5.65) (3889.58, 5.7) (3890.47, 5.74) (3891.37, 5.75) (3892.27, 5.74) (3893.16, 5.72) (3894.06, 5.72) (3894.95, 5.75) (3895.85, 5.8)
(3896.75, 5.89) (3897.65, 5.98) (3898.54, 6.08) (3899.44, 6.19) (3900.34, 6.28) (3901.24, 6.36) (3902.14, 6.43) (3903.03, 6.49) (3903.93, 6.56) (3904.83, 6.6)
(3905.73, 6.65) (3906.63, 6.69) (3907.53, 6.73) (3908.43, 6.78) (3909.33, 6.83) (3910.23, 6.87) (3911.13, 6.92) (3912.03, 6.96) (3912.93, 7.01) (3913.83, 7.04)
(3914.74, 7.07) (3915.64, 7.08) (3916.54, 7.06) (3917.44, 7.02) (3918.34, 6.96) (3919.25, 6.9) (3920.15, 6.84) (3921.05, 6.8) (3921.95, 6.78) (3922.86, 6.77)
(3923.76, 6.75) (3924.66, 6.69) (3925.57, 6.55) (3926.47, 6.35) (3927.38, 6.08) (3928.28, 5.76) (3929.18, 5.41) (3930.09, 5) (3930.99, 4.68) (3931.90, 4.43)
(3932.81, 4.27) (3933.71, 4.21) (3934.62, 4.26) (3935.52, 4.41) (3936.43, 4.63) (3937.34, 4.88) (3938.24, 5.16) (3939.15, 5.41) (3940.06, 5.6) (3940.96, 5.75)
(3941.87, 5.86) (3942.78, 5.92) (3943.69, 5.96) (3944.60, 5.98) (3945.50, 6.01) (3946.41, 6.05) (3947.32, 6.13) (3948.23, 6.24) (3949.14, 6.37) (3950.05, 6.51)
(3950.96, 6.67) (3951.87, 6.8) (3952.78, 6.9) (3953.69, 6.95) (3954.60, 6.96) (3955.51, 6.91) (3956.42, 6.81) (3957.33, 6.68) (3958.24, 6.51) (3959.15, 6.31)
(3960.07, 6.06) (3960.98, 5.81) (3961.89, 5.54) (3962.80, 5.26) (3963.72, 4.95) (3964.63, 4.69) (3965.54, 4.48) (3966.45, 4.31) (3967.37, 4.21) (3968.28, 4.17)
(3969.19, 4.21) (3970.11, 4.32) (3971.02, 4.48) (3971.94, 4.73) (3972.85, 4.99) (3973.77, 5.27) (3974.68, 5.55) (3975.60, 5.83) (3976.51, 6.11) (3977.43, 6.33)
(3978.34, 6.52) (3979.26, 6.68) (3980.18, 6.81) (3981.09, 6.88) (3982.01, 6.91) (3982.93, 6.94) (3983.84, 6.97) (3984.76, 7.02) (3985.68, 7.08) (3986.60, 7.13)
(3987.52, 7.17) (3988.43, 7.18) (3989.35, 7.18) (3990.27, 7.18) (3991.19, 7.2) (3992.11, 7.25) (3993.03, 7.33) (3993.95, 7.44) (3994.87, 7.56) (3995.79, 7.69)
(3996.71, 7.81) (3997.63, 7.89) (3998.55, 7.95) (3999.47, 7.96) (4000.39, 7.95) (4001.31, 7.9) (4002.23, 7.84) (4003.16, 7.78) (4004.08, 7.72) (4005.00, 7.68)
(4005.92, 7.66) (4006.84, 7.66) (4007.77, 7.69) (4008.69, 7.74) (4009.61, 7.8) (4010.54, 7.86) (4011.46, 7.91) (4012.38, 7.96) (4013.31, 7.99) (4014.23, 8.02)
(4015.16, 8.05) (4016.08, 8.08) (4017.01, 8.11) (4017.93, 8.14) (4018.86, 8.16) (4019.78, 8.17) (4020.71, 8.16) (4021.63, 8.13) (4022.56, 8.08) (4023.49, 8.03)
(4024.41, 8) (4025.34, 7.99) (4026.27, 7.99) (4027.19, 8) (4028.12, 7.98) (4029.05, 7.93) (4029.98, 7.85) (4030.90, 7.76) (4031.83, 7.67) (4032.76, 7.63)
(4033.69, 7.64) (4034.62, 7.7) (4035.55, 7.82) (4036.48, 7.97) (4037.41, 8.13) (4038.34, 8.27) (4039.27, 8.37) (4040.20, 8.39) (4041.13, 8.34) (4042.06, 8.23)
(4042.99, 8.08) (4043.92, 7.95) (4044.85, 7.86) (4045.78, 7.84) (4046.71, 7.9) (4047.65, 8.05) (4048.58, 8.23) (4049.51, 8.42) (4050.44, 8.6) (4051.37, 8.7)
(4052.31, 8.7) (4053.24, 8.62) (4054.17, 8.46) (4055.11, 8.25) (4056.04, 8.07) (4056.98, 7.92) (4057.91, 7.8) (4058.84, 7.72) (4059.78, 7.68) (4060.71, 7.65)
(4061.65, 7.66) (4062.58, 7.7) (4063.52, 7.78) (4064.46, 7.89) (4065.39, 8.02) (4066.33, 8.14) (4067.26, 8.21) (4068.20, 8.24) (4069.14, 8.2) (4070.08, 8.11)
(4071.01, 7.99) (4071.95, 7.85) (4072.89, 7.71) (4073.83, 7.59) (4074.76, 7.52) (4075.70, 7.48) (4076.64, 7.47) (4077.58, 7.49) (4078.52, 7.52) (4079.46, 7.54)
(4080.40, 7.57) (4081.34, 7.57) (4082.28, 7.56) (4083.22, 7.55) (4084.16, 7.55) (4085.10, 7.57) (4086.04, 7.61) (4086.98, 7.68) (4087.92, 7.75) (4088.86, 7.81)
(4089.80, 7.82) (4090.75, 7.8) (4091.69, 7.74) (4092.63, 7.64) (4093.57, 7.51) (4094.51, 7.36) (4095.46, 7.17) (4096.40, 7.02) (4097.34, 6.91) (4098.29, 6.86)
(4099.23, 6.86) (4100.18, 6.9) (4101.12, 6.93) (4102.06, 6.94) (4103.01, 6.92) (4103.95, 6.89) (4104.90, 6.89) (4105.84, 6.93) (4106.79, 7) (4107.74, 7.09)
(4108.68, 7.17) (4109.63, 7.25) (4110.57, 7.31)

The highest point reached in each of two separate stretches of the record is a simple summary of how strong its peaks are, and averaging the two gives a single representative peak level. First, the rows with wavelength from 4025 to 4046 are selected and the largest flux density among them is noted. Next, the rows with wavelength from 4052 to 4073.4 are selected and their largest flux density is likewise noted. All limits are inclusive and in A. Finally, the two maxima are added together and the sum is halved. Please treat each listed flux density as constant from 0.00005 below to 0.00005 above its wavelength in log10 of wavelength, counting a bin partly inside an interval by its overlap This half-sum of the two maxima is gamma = 8.5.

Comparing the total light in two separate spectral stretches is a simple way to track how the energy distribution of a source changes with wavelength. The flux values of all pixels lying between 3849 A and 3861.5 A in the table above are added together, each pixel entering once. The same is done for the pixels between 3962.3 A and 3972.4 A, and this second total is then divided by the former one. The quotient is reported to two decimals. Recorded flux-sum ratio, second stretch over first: 0.57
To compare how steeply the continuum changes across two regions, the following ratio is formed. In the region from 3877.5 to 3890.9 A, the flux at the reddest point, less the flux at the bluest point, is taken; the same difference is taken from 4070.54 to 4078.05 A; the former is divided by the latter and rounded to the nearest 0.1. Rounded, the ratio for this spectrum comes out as 0.8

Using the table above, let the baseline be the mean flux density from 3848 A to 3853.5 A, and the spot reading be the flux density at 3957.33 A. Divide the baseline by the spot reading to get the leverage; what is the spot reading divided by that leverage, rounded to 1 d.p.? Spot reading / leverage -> 7.3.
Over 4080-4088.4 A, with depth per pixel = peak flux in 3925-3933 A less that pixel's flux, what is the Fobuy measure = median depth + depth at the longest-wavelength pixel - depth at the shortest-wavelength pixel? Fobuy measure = -1.2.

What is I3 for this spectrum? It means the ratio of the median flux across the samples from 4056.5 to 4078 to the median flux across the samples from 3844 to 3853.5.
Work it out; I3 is 1.29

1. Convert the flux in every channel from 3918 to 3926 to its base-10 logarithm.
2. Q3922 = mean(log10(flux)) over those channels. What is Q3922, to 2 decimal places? 0.83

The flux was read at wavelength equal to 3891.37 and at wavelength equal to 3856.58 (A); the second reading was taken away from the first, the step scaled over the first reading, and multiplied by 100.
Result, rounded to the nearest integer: -10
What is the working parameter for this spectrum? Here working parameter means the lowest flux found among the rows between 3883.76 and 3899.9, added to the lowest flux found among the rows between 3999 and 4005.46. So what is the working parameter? 13.3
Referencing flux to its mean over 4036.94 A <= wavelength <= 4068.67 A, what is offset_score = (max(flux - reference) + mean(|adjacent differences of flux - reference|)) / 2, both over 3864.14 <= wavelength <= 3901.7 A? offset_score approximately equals -0.56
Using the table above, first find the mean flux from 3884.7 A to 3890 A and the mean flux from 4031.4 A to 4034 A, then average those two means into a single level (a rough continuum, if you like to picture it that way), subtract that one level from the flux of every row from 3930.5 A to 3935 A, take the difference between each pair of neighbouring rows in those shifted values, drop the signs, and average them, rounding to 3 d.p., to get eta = 0.130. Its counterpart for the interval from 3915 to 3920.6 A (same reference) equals 0.048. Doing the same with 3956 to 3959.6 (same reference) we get 0.167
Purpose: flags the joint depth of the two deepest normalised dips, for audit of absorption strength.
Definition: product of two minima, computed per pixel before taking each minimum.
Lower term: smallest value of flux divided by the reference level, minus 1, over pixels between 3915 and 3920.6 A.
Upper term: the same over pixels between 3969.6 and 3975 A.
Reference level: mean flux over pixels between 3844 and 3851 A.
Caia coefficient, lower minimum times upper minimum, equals -0.040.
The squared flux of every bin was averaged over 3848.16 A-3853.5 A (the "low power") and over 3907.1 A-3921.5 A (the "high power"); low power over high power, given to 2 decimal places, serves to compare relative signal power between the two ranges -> 0.78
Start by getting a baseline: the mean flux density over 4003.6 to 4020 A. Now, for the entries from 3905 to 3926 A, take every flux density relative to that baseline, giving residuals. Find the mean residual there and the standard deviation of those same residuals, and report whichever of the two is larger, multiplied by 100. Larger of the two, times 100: 15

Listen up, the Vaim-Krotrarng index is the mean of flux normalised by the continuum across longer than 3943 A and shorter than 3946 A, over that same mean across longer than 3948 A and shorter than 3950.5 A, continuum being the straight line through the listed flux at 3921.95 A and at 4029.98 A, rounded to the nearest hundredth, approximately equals 0.94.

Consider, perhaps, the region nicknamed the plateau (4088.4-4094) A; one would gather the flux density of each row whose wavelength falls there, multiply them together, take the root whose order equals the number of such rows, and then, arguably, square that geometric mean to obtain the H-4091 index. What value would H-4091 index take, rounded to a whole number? 60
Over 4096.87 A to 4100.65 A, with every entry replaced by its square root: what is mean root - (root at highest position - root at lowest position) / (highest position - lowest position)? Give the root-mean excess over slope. 2.62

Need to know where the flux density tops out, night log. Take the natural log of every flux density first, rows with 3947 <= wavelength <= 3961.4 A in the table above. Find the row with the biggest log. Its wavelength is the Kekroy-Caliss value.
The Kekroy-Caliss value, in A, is 3954.60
